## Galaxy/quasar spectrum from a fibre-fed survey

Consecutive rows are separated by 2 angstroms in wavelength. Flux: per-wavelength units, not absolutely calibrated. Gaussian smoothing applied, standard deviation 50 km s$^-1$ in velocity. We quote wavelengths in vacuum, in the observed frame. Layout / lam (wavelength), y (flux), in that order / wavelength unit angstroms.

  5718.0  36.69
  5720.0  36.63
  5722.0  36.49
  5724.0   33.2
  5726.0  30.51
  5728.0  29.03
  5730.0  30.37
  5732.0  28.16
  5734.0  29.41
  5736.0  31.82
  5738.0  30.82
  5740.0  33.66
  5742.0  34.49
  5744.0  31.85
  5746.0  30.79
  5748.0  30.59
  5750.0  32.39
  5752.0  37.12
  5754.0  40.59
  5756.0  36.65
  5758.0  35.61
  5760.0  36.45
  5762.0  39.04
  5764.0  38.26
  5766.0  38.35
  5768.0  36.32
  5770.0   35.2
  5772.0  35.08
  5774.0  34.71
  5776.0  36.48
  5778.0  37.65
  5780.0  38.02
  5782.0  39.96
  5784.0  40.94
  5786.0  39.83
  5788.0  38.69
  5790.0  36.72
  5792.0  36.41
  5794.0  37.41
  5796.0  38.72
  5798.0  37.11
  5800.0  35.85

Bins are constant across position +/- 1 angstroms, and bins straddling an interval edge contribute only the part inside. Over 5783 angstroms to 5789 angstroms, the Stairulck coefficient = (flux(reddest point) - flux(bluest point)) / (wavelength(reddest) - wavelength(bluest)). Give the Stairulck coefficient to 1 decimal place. -0.6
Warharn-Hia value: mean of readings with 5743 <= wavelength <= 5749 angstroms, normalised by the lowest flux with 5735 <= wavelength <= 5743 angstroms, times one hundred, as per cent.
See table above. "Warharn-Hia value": 101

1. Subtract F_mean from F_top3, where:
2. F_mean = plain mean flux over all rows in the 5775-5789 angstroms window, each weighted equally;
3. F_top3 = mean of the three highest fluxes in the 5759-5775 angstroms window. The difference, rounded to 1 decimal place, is -0.2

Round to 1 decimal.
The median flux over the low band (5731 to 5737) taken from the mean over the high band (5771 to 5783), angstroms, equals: 7.6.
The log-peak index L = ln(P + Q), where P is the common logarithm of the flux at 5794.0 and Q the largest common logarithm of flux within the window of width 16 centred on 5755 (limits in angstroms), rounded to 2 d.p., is 1.16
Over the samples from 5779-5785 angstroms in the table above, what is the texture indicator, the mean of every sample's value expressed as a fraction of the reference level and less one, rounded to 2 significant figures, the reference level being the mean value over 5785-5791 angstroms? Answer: 0.032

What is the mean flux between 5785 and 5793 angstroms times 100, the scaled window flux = 3791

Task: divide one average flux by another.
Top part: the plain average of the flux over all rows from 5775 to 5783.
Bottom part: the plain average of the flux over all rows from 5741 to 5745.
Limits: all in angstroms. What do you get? 1.15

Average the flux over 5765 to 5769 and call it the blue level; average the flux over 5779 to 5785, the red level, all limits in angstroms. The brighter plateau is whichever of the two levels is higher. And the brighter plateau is 39.6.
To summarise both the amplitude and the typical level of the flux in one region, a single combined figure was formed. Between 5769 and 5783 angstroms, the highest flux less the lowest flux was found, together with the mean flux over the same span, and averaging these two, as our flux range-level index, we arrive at 21.0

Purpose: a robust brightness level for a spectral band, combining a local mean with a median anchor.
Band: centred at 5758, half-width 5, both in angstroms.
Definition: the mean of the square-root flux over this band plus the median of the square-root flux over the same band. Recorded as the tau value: 12.2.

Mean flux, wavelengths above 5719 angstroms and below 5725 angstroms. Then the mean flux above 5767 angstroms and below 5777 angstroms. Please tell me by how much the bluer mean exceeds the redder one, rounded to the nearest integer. 0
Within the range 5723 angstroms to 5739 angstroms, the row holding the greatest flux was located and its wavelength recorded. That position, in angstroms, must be 5724.0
